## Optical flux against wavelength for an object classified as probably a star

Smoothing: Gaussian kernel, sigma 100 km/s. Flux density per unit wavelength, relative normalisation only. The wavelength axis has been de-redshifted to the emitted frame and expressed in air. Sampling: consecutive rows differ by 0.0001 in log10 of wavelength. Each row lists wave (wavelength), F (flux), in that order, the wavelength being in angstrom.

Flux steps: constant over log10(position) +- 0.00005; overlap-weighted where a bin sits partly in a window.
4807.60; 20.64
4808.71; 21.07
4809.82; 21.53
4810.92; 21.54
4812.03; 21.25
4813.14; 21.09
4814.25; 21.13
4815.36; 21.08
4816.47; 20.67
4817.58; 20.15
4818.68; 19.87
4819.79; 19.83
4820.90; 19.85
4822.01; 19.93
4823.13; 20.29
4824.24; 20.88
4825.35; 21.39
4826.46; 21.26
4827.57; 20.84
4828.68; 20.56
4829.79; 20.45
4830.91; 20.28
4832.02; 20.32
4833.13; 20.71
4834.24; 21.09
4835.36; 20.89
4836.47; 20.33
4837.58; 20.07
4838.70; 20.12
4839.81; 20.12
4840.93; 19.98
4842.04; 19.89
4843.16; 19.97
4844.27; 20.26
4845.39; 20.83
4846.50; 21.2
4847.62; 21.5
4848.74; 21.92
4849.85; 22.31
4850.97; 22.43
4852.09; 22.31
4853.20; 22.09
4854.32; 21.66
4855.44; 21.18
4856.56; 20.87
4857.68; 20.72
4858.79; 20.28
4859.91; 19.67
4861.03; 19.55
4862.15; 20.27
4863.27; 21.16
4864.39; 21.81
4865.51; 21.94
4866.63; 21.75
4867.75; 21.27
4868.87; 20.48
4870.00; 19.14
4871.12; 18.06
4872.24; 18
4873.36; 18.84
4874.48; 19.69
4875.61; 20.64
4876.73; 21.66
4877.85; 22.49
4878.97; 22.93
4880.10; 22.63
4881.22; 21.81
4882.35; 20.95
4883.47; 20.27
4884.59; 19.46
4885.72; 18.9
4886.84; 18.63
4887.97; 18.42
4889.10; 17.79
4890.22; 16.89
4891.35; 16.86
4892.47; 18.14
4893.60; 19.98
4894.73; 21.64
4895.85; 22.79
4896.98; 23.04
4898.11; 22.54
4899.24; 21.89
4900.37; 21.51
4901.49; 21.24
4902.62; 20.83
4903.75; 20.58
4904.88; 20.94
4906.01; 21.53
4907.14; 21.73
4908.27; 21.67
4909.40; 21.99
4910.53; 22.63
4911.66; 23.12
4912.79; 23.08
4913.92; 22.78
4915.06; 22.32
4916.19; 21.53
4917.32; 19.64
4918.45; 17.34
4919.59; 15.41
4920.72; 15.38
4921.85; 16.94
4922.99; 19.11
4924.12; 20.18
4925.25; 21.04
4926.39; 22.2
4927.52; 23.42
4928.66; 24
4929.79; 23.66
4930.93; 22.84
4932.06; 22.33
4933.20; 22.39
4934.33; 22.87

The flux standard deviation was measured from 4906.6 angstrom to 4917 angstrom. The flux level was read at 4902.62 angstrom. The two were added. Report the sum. 21.4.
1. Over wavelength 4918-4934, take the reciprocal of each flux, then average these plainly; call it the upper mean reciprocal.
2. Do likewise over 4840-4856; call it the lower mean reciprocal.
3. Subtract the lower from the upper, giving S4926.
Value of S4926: 0.003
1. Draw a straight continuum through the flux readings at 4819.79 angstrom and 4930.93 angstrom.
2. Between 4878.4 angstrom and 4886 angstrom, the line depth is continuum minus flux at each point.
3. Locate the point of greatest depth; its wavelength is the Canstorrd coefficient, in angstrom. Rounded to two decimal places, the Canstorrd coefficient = 4885.72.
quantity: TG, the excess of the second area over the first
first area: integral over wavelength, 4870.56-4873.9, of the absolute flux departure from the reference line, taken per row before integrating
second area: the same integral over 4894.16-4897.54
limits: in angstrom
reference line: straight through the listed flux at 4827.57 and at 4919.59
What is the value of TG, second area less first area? 18.0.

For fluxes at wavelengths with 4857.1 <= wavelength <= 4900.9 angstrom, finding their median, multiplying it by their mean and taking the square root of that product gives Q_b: 20.4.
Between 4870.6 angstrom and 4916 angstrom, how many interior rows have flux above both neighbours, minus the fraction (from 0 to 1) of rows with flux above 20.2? 3.3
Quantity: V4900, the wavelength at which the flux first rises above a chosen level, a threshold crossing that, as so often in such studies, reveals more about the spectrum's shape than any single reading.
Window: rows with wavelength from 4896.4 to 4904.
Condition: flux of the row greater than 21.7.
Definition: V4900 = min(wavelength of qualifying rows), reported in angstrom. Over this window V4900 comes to 4896.98 angstrom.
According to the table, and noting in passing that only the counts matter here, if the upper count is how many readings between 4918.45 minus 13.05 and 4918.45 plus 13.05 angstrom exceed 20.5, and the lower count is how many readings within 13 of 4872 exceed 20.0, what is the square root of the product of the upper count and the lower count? 15.5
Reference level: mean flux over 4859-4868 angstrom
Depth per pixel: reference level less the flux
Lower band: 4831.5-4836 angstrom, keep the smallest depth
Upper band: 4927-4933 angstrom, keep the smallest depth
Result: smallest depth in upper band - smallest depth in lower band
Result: -2.9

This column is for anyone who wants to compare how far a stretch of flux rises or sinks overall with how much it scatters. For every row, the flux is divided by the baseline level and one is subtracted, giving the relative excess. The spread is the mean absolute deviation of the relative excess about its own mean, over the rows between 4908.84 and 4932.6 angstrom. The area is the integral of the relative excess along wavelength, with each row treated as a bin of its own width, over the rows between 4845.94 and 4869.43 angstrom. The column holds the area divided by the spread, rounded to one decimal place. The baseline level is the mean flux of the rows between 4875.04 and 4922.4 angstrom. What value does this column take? 7.7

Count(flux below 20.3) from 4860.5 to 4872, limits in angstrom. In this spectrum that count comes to 4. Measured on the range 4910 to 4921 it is 4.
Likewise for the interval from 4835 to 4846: 7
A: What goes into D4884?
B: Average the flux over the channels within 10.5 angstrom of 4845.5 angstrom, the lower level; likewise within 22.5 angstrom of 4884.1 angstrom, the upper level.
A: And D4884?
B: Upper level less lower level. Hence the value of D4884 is -0.5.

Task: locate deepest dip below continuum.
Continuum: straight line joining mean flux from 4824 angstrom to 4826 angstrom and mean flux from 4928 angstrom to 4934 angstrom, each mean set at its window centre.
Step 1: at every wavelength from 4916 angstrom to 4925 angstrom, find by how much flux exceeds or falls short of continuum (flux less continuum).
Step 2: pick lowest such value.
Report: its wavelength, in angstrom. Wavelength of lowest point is 4920.72 angstrom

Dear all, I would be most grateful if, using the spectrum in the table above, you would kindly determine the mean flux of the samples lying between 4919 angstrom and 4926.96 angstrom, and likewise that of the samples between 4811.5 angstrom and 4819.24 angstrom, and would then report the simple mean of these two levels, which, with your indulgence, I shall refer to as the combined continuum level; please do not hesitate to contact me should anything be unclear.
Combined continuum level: 19.7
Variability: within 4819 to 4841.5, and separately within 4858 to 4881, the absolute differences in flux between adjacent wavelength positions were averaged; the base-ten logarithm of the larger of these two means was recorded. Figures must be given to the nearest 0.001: -0.189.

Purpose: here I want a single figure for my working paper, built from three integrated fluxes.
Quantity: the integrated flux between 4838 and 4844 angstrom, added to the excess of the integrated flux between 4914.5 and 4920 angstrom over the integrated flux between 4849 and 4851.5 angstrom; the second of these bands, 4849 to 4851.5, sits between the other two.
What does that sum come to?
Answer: 171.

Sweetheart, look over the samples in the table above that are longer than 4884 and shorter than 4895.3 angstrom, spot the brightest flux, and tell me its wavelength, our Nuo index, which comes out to 4894.73 angstrom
